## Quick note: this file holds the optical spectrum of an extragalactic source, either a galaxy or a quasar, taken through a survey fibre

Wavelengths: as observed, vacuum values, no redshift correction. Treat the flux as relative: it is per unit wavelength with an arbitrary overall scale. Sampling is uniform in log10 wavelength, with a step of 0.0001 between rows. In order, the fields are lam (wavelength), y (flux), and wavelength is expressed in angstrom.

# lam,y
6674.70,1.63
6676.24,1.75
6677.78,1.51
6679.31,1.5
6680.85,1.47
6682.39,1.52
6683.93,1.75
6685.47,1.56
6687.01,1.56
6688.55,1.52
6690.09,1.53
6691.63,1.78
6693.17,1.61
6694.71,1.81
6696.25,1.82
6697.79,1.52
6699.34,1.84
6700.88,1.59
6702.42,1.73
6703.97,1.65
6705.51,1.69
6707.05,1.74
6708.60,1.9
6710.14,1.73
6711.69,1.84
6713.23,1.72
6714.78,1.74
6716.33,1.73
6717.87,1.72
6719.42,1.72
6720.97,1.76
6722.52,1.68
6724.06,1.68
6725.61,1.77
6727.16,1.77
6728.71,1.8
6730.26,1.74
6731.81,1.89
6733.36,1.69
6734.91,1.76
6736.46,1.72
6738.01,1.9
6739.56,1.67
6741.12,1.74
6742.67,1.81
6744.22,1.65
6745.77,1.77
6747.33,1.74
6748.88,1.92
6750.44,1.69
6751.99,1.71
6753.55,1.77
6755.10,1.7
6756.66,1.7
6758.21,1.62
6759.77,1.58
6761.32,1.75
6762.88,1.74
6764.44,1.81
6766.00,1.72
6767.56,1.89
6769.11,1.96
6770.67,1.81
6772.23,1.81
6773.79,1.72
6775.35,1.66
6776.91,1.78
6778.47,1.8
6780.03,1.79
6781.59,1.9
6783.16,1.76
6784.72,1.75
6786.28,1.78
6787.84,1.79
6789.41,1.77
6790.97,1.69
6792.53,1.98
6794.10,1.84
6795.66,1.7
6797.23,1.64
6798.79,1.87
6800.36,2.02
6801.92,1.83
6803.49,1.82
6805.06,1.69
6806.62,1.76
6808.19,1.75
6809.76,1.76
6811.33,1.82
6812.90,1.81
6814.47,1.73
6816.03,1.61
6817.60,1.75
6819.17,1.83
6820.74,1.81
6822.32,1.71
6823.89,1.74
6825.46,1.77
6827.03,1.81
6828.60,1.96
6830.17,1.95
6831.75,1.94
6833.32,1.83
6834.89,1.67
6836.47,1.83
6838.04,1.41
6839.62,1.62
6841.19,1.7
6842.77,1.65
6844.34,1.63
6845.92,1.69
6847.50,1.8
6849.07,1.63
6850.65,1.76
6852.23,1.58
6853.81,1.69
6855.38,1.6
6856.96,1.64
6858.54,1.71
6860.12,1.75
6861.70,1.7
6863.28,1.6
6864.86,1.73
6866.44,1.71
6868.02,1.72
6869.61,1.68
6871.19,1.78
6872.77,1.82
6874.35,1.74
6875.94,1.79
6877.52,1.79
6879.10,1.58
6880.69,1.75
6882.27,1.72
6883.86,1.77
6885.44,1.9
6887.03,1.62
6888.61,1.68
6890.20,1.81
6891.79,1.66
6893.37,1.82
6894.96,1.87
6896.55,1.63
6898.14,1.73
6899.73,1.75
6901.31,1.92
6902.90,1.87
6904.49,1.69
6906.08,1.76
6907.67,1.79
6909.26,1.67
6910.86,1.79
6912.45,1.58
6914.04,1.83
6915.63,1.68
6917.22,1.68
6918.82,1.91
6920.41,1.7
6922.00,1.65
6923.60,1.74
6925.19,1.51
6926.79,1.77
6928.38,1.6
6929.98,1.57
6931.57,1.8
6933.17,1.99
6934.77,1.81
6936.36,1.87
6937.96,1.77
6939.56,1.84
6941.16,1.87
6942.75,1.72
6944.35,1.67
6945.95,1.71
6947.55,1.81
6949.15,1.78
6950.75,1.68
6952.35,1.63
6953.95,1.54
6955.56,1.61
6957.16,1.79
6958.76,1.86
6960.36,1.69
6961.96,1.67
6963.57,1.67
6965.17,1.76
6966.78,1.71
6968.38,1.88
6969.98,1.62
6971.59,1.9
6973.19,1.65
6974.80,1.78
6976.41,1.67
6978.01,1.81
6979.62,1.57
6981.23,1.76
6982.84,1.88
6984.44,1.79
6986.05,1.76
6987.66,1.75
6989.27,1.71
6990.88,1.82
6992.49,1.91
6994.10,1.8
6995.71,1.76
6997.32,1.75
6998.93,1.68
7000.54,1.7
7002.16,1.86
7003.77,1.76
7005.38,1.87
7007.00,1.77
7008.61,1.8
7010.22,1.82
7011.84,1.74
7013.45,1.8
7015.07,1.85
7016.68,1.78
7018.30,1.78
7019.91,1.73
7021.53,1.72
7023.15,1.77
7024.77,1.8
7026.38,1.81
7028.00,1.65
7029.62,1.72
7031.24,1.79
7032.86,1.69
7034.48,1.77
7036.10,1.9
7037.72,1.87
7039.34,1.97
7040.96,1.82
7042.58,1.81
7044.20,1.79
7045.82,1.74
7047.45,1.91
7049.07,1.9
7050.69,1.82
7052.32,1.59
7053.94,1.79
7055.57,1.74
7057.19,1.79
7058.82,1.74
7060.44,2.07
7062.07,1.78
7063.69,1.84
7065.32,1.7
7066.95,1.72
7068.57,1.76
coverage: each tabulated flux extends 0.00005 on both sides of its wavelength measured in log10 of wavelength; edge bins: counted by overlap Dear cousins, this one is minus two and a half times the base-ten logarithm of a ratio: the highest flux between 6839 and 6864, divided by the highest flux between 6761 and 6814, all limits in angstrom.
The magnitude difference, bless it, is 0.13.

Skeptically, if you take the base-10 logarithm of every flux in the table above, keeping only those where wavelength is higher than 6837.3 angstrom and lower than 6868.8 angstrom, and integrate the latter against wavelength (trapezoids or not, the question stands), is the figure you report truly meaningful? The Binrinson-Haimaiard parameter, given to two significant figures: 7.0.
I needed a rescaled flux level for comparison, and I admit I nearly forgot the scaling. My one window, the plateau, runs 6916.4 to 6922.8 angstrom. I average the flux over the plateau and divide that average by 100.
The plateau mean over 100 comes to 0.0173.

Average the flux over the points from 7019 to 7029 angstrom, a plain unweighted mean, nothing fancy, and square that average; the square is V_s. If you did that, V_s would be 3.05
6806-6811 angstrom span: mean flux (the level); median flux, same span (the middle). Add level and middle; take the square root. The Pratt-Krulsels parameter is 1.88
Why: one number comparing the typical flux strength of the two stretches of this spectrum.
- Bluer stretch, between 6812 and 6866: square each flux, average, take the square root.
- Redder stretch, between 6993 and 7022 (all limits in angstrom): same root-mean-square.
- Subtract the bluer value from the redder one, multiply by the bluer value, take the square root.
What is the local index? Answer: 0.29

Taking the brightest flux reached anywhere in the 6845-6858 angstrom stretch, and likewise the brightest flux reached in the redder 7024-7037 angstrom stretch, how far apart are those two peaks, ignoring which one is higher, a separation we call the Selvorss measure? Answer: 0.10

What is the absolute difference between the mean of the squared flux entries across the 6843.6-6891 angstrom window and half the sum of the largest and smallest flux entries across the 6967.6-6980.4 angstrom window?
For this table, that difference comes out 1.20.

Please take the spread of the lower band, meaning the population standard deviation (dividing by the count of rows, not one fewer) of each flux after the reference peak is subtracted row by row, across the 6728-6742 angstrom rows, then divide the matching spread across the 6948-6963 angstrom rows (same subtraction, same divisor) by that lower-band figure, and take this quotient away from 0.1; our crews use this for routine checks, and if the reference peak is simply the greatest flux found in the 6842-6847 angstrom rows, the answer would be -1.13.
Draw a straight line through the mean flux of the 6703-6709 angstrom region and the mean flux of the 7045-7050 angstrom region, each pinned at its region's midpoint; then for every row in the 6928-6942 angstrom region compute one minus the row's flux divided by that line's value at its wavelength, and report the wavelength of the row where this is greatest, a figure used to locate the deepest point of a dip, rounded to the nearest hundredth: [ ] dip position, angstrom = 6929.98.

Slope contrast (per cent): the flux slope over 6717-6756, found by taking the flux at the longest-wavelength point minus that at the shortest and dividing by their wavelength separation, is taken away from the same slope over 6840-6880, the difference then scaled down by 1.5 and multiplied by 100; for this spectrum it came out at -0.18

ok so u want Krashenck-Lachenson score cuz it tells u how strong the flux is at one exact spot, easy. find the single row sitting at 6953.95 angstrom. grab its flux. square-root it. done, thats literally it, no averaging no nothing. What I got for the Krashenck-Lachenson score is 1.24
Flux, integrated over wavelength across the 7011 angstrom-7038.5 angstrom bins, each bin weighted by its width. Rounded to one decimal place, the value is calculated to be 48.8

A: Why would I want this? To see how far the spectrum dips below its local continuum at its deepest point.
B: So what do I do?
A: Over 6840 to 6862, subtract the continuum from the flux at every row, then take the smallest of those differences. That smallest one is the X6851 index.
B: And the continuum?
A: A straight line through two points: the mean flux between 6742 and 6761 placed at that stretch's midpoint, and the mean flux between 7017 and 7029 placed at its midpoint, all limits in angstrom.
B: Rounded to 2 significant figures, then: -0.15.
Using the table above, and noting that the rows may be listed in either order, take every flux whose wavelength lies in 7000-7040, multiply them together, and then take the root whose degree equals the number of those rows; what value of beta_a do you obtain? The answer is 1.79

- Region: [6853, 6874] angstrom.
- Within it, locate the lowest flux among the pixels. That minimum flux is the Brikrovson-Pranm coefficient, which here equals 1.6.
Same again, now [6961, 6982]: 1.57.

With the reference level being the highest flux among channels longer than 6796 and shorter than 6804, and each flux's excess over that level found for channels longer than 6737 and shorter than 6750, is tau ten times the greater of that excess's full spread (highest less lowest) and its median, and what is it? 2.7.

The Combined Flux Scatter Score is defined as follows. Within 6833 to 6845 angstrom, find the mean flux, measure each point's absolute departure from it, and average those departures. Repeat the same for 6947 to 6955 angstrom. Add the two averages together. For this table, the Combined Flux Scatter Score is 0.176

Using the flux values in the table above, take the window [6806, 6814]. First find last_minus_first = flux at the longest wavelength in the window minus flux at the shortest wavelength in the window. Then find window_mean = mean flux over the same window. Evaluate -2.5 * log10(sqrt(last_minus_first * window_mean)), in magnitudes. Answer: 1.3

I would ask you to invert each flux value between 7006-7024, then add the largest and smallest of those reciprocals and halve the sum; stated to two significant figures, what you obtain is 0.56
